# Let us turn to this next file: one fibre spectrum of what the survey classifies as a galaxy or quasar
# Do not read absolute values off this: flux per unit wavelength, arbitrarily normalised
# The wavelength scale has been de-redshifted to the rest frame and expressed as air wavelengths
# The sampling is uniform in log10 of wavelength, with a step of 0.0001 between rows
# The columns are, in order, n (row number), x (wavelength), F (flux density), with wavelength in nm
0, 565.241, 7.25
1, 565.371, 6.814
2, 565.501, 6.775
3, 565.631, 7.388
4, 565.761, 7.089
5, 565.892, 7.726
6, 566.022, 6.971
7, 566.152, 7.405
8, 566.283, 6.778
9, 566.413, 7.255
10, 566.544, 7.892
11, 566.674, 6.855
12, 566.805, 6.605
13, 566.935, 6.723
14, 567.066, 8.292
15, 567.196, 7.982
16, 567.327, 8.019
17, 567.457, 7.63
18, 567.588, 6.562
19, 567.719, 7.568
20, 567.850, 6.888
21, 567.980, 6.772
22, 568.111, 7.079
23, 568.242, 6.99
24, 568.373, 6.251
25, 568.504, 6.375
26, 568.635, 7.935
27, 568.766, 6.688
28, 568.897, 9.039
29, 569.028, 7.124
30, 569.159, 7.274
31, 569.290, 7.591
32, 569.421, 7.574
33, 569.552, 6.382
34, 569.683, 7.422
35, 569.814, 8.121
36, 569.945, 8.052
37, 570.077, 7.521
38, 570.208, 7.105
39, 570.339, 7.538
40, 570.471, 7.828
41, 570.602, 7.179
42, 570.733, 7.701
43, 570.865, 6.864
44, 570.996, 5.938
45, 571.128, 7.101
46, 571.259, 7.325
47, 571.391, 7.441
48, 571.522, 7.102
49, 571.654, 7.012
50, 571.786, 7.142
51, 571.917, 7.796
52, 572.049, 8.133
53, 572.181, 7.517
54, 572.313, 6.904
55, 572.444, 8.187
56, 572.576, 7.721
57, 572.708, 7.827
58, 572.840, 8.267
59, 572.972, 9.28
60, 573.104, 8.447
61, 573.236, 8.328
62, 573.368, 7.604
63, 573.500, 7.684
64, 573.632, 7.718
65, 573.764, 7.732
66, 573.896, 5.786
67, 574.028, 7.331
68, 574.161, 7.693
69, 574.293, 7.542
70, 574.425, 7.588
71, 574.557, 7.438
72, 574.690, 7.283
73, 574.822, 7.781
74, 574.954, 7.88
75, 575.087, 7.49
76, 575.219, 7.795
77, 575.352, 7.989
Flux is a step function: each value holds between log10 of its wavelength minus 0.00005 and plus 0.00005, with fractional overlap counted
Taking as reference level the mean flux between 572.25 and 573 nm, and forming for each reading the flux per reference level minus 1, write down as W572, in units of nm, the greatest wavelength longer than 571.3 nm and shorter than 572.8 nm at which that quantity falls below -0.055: 572.313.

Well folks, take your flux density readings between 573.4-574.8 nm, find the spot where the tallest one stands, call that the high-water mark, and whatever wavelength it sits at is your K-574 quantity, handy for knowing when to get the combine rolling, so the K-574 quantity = 573.764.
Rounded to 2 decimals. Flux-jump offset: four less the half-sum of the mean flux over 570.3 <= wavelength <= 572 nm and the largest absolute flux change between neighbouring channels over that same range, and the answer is -0.20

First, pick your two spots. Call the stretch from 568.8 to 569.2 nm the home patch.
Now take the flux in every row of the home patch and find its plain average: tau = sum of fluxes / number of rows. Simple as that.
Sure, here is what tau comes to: 7.8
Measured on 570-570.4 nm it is 7.4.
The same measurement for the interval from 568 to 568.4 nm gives 6.8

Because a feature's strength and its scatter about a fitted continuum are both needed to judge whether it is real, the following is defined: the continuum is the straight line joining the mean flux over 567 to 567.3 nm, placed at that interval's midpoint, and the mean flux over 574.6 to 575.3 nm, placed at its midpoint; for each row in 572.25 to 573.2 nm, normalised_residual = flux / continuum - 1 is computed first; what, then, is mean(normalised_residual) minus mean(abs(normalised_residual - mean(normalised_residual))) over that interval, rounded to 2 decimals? -0.03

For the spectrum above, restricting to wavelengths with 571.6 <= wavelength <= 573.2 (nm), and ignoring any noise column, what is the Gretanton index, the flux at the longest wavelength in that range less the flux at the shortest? 1.4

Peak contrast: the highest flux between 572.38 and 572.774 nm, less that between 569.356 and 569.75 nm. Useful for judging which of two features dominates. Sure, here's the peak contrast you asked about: 0.61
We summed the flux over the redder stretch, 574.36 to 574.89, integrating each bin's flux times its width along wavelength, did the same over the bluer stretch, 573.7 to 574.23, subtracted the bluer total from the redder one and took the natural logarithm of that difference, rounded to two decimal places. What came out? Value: -1.56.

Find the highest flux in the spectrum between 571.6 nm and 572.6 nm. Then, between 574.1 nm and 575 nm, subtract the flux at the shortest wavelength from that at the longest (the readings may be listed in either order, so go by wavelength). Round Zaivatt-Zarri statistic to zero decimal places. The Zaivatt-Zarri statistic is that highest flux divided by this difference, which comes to 44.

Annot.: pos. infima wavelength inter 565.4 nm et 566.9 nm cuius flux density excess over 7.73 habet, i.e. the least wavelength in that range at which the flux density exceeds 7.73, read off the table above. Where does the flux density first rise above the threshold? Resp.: 566.544 nm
